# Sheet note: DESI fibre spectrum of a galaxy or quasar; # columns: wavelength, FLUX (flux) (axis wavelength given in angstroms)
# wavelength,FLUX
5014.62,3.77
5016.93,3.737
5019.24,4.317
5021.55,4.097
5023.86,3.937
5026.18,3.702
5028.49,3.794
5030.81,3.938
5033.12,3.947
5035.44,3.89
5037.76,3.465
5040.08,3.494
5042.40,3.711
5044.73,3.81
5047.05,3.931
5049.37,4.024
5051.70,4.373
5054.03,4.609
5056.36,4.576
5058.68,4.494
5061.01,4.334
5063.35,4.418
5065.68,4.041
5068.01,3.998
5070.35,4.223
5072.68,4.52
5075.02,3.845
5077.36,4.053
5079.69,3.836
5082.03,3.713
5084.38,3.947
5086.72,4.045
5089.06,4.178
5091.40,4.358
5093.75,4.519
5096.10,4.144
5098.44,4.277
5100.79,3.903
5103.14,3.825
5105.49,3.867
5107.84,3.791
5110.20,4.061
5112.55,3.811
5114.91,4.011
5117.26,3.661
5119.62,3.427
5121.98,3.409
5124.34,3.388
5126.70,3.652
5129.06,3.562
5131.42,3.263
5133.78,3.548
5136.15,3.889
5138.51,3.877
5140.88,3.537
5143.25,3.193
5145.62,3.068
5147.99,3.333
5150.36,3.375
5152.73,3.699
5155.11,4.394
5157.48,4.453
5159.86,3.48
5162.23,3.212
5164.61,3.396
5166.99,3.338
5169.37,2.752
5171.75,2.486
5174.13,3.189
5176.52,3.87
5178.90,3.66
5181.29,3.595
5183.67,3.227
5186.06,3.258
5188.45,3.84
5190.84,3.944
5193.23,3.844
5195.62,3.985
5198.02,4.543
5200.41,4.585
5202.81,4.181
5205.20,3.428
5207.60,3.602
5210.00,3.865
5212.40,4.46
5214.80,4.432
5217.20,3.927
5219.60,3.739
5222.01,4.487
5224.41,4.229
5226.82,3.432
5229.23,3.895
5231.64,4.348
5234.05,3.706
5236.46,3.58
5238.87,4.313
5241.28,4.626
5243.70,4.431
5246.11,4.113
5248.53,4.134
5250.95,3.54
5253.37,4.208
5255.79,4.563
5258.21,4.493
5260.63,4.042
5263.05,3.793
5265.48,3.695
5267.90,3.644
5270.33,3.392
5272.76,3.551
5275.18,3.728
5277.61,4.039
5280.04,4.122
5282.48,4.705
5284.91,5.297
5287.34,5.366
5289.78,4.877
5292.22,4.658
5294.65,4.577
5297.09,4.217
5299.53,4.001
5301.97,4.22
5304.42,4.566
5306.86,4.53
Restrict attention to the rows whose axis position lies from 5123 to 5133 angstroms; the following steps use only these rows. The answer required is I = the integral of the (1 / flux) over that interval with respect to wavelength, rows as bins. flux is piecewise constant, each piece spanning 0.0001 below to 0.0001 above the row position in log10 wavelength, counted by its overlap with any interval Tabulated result 2.89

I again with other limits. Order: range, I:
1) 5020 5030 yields 2.57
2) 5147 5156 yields 2.47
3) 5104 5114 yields 2.57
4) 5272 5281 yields 2.34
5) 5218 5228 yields 2.54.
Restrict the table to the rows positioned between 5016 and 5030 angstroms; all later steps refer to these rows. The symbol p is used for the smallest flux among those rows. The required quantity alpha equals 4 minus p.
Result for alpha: 0.30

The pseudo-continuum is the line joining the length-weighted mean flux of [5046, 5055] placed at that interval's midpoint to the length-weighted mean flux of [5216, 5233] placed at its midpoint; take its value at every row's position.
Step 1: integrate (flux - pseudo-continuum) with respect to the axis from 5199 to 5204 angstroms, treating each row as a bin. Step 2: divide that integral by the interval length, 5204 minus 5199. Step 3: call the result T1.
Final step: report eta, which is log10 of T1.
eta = -0.45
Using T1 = 0.36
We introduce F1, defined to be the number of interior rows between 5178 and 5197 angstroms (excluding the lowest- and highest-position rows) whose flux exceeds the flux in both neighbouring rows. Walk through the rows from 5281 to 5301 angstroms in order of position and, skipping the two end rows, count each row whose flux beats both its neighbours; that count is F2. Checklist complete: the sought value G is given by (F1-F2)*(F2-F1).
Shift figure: 0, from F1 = 1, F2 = 1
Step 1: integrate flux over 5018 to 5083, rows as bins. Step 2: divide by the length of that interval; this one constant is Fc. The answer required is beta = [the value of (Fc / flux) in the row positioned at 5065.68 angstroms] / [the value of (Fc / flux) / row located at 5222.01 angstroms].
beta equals 1.11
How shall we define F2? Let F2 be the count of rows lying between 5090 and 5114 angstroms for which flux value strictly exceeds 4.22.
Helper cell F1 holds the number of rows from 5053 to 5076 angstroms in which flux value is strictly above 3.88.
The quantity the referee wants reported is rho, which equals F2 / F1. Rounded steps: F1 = 9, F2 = 3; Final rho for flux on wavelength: 0.3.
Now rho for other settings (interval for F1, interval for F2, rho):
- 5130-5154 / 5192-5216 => 4.0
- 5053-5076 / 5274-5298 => 0.7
